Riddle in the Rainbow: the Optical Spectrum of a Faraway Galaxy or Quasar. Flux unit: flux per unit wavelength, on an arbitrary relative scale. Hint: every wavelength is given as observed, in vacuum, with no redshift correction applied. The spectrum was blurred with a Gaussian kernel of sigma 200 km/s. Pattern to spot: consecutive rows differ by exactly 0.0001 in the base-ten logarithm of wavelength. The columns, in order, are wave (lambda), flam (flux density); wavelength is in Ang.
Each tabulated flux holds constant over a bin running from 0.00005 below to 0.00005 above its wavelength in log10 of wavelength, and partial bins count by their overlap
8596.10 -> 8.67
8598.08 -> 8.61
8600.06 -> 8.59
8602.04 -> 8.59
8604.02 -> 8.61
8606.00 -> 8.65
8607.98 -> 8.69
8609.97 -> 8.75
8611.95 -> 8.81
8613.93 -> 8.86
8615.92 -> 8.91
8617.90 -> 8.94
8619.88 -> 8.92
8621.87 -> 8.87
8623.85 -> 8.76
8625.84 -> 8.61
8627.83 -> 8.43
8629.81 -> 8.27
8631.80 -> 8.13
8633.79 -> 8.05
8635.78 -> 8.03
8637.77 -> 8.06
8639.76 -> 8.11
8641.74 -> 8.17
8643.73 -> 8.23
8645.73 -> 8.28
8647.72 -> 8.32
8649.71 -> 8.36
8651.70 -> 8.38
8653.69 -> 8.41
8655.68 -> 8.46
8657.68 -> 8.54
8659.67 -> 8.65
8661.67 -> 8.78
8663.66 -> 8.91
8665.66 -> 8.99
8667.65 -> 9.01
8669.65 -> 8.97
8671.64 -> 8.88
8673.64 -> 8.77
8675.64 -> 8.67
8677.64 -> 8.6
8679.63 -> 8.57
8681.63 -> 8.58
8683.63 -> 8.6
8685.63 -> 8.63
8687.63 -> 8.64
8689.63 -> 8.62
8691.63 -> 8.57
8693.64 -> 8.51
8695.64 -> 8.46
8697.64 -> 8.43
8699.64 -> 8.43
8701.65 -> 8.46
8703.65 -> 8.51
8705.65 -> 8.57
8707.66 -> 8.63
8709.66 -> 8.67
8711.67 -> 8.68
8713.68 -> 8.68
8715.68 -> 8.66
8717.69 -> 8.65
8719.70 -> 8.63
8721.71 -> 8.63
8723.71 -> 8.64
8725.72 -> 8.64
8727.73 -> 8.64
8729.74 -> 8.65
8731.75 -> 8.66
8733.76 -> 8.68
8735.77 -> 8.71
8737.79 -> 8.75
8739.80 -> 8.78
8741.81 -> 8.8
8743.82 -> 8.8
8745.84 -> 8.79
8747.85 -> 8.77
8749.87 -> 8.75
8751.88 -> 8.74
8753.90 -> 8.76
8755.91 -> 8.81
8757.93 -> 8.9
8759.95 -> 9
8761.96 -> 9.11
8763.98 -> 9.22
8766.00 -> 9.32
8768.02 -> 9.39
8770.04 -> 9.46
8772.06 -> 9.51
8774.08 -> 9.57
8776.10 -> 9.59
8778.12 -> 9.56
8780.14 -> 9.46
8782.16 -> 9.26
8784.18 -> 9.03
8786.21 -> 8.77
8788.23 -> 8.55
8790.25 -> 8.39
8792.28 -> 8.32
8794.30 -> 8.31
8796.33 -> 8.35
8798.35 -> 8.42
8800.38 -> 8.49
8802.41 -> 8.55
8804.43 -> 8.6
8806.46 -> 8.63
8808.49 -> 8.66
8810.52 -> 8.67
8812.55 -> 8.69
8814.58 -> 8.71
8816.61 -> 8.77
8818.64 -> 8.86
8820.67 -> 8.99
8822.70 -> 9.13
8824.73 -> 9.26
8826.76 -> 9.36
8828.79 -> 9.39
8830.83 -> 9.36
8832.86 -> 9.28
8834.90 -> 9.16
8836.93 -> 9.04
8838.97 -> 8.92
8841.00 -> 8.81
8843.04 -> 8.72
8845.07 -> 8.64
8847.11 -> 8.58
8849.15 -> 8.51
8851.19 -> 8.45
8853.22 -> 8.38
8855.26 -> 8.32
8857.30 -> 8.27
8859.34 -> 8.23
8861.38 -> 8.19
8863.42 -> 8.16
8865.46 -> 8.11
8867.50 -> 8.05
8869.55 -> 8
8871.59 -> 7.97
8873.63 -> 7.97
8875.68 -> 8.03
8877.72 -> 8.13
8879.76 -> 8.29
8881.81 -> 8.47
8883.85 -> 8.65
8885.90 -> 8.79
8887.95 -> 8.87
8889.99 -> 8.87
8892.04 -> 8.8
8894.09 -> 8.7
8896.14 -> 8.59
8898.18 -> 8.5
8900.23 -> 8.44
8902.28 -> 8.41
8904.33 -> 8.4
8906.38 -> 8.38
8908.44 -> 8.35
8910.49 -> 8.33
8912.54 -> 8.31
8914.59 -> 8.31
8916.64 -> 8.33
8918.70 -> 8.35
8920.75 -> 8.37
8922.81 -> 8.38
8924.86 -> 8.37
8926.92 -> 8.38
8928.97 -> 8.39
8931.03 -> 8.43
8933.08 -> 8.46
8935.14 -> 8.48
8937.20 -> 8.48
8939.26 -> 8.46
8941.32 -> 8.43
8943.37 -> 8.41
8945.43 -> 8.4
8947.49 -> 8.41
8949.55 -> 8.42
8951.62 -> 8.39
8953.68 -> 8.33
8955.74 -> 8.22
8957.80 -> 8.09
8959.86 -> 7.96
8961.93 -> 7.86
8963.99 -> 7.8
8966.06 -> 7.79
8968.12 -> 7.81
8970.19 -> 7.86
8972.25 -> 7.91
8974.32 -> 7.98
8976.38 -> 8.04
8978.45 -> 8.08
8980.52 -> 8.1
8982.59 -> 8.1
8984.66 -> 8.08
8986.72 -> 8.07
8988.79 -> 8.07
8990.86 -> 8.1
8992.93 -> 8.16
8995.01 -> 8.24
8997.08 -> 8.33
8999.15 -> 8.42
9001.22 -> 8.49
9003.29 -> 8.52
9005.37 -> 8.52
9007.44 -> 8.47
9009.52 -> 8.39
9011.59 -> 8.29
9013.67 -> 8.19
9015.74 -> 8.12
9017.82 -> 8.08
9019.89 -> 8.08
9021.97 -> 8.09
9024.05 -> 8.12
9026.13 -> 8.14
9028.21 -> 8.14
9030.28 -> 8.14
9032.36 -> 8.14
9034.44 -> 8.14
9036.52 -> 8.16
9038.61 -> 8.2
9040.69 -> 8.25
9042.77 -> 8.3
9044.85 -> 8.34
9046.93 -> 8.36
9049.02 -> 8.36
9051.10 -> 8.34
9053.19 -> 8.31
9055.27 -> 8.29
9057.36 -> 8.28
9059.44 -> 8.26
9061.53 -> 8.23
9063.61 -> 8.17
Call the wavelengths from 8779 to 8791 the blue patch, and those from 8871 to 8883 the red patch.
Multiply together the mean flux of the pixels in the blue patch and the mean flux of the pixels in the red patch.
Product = 73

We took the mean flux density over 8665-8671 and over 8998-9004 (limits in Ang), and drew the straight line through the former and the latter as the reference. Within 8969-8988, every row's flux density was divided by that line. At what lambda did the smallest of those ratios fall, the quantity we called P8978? 8970.19 Ang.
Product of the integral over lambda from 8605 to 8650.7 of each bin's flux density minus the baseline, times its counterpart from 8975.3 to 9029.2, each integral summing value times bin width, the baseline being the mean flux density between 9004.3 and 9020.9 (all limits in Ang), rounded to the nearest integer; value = -32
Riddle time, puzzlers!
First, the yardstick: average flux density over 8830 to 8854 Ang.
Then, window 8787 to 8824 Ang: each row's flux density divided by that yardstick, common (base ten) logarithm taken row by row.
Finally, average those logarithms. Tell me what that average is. -0.010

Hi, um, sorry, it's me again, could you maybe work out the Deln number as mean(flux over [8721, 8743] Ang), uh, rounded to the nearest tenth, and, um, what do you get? 8.7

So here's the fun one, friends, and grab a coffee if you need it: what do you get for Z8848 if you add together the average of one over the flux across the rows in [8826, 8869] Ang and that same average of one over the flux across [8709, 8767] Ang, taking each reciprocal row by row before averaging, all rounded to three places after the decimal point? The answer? 0.230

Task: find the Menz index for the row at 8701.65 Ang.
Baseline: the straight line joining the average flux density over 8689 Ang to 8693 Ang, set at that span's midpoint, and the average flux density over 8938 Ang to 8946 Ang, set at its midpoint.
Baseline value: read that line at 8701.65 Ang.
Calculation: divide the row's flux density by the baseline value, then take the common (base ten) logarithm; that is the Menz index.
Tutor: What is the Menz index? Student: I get -0.01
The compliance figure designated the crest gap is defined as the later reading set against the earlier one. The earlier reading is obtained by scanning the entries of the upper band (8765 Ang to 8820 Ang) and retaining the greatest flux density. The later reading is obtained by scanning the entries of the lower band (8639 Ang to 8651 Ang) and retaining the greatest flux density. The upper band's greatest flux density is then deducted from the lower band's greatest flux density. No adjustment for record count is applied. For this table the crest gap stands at -1.2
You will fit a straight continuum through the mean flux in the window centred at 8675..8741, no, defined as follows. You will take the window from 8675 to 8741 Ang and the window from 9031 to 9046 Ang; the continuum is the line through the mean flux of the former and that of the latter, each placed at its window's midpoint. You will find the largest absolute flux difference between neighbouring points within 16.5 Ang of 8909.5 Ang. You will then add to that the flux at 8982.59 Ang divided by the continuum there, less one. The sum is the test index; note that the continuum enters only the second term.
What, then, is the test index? 0.09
